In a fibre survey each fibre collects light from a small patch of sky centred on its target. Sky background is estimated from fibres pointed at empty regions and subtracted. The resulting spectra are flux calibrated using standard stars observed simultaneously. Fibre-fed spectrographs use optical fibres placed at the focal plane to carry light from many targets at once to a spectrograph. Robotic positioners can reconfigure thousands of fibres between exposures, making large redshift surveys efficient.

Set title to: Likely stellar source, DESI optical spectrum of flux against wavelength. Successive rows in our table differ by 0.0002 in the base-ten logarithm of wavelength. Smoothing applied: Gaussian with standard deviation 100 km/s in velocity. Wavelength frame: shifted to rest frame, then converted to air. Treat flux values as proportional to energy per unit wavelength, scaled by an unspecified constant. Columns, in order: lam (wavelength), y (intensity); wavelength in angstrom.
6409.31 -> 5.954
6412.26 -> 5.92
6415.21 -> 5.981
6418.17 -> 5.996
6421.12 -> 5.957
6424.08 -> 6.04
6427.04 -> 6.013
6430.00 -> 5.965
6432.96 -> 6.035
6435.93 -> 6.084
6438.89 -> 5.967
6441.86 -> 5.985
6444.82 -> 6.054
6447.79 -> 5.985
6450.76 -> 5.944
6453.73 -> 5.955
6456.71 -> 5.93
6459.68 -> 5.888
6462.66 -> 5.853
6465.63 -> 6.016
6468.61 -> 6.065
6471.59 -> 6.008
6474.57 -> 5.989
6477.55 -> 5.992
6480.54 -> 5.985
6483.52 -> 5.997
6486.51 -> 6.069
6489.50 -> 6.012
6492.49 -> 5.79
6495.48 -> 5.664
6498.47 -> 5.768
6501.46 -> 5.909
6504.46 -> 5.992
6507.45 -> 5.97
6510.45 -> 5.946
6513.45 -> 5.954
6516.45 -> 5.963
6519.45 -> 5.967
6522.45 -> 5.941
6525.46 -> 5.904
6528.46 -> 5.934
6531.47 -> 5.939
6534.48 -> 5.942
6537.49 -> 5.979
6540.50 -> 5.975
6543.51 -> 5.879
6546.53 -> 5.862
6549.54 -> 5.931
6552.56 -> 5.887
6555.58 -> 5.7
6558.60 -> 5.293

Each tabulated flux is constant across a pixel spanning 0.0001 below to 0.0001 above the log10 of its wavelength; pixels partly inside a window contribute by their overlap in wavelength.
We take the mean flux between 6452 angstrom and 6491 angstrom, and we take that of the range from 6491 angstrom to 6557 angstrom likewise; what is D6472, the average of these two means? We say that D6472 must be 5.94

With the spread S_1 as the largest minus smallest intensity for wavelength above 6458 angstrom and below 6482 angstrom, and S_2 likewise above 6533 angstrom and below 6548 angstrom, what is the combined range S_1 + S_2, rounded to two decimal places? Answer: 0.33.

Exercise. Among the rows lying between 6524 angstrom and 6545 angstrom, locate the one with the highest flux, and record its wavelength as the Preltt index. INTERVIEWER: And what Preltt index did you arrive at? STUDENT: 6537.49 angstrom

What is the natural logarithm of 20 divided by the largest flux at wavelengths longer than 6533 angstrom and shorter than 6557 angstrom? 1.21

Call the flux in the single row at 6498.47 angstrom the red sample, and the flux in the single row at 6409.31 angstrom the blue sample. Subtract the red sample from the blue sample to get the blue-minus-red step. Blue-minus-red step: 0.19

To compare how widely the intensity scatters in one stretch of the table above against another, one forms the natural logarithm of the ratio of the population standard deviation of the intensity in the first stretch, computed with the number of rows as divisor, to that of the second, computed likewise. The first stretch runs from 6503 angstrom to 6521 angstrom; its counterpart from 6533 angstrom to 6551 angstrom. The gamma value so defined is -1.1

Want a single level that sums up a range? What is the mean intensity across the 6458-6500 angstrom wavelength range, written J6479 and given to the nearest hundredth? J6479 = 5.94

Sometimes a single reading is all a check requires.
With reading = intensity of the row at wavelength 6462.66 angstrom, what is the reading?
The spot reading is 5.853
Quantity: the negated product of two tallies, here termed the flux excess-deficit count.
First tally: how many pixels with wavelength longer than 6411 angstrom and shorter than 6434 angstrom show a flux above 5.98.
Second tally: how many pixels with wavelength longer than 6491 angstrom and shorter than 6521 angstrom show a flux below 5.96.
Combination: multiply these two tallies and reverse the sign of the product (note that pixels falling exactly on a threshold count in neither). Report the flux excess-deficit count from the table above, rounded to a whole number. -30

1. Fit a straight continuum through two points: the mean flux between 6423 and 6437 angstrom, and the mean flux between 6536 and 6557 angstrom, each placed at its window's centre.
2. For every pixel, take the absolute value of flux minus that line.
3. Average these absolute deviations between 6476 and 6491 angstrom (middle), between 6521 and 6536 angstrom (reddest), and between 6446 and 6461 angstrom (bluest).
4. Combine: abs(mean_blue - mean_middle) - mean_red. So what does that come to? -0.02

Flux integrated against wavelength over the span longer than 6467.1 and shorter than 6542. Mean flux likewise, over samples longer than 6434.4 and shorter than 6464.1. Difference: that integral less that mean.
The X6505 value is 439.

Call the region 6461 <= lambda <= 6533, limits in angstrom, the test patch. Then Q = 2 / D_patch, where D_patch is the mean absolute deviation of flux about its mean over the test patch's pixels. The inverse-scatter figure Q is 31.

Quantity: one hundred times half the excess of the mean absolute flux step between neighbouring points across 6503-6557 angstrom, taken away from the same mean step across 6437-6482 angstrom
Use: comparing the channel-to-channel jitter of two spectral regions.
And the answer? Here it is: 0.3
